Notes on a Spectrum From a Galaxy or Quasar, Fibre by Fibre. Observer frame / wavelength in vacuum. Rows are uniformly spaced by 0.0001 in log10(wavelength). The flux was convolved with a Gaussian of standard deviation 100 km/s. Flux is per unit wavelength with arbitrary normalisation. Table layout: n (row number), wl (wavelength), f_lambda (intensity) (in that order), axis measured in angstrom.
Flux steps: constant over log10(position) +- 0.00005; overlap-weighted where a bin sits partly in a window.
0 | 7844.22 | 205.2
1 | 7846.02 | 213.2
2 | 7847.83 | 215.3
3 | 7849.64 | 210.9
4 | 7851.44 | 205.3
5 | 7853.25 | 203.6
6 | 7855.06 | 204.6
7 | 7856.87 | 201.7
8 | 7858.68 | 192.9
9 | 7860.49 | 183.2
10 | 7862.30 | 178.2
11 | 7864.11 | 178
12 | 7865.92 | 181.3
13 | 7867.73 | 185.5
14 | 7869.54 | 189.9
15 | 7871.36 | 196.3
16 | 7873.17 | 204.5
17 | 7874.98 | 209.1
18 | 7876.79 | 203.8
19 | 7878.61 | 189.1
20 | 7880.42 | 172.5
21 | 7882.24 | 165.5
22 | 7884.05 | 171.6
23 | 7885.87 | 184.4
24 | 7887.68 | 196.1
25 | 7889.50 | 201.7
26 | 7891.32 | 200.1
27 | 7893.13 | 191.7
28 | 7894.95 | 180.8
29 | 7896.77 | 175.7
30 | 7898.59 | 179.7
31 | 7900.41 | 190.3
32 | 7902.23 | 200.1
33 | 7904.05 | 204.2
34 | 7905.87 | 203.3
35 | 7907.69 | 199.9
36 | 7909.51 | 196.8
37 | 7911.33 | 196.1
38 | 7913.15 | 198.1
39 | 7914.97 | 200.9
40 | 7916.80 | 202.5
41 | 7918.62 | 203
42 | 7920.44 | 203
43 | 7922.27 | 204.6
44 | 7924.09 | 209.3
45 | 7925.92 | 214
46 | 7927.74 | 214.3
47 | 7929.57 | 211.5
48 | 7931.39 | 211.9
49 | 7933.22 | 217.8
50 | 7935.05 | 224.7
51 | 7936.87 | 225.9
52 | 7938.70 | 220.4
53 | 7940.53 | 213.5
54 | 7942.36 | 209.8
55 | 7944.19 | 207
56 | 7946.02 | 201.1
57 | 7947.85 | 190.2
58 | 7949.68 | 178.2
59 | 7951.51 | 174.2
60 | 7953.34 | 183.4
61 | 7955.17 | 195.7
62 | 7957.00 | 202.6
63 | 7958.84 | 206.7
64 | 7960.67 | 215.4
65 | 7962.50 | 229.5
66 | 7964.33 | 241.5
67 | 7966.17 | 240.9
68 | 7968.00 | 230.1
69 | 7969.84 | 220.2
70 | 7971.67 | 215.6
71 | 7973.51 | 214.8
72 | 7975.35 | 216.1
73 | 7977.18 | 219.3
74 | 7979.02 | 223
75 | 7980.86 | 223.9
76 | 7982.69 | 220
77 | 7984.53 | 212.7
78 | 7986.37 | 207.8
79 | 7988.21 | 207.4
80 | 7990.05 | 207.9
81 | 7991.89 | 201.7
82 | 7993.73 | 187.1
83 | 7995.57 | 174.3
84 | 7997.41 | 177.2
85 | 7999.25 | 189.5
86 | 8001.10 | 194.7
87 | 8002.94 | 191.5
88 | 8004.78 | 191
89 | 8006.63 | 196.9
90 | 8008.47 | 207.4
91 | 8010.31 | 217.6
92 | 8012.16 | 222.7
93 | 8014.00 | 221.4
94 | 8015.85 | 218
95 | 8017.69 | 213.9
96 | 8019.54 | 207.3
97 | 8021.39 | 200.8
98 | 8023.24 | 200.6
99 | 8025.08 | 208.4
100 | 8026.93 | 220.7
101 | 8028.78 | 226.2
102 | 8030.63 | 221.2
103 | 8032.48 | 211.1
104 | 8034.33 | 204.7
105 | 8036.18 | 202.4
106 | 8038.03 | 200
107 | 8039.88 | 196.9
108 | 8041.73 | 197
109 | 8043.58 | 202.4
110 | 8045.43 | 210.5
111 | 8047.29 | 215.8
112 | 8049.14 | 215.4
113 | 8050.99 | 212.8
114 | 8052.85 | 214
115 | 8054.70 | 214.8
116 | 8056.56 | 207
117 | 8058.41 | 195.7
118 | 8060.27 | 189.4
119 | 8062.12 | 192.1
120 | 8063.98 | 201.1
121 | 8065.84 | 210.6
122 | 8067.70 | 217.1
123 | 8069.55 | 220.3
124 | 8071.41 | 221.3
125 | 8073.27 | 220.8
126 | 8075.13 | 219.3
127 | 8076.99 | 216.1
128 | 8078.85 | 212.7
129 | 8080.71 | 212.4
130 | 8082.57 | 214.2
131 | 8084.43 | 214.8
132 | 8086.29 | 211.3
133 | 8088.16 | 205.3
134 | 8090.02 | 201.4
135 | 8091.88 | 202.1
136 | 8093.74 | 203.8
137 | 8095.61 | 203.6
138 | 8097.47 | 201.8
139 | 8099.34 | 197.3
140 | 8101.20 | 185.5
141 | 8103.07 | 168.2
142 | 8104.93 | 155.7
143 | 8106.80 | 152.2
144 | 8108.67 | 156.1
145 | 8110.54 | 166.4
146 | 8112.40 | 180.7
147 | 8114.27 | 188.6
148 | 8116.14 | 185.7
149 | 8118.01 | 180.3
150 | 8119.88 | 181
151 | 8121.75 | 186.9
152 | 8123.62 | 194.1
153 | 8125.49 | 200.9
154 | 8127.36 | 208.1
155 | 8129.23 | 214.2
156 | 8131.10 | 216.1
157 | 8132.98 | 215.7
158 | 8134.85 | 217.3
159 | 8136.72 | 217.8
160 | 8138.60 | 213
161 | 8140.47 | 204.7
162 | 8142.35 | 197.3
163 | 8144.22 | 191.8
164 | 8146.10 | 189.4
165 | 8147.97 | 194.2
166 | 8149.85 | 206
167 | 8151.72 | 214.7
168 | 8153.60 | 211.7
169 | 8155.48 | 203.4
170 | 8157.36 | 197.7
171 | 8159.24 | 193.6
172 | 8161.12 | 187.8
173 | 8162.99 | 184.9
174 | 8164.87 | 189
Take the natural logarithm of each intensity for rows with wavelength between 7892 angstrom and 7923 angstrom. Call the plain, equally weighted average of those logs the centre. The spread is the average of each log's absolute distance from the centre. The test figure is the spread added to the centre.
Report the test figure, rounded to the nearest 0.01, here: 5.31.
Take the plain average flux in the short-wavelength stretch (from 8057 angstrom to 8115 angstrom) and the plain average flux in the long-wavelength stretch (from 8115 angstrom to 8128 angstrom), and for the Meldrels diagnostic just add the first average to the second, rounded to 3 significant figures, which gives 389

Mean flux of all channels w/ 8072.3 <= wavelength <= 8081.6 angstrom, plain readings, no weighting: 216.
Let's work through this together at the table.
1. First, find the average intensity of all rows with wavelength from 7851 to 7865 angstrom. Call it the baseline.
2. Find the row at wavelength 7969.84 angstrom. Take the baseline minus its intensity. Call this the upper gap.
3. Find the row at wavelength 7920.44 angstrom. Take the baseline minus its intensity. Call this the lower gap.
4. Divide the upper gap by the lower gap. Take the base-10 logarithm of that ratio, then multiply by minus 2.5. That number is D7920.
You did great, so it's -1.1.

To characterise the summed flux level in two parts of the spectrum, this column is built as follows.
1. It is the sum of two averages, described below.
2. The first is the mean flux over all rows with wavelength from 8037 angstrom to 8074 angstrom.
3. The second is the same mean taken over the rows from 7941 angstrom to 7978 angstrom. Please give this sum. 417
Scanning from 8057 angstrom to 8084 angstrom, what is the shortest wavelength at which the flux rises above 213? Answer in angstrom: 8067.70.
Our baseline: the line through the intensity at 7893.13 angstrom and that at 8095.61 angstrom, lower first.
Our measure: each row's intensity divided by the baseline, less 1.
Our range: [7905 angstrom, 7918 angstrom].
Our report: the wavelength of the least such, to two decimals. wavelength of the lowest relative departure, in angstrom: 7911.33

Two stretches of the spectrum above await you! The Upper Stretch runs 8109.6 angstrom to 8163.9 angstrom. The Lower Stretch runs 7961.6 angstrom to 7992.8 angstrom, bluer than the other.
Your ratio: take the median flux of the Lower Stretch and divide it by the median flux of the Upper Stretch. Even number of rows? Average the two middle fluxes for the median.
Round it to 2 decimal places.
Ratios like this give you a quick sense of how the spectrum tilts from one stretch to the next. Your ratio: 1.11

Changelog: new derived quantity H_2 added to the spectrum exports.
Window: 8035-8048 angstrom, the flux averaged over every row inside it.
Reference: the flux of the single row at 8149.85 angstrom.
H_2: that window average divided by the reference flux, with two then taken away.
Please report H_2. -1.01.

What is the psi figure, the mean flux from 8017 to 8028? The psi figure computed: 209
